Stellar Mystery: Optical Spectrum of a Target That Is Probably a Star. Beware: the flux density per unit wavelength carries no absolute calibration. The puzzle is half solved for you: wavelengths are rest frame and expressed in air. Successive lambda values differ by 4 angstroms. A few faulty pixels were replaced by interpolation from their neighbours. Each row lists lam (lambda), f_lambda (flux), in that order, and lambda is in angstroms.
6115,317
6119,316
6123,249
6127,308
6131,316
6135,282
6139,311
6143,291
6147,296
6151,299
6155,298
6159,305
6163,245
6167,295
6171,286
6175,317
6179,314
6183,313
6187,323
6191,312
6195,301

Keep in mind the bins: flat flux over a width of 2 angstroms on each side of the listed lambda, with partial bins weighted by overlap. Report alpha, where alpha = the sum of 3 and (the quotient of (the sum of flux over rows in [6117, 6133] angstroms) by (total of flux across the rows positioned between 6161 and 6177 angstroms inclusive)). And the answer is 4.04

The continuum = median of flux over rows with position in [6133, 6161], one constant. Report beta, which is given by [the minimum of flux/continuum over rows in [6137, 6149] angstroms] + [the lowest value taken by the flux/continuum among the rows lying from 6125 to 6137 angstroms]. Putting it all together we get 1.92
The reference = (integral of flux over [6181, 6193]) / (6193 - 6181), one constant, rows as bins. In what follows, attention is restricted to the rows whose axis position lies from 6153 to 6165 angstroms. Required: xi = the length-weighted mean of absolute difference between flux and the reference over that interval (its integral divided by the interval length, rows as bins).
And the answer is 33.3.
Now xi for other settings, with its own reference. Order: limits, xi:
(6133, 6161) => 18.6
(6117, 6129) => 25.0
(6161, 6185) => 21.3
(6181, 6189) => 5.0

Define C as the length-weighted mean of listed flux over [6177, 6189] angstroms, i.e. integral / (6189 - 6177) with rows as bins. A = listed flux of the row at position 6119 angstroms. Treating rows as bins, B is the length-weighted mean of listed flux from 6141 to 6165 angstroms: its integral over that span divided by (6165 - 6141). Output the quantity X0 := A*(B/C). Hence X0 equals 288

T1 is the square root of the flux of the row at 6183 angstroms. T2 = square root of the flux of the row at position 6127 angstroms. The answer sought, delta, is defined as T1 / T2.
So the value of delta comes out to 1.01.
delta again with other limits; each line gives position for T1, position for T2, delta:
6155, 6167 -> 1.01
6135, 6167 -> 0.98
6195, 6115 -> 0.97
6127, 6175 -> 0.99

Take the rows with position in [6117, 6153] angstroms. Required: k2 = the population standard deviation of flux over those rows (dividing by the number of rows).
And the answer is 20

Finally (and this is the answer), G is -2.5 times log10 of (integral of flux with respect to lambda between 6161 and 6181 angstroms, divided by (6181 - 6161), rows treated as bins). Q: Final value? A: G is -6.16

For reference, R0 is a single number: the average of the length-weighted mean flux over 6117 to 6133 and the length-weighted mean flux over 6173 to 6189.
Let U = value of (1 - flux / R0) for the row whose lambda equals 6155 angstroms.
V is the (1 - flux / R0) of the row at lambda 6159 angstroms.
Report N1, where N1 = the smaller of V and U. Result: 0.007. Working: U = 0.029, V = 0.007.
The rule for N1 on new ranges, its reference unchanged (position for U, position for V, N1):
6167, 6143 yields 0.039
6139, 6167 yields -0.013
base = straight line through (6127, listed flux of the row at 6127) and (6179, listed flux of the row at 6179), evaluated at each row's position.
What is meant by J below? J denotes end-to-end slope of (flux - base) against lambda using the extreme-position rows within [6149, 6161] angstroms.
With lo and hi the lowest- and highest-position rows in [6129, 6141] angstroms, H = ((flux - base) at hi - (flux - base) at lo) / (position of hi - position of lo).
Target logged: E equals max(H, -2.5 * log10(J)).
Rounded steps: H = -1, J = 0.6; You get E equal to 0.5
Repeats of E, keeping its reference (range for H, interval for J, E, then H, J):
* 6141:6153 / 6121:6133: 0.9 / 1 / 8.3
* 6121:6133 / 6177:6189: 8.3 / 8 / 1.0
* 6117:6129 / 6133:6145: 0.0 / -1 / 1.0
